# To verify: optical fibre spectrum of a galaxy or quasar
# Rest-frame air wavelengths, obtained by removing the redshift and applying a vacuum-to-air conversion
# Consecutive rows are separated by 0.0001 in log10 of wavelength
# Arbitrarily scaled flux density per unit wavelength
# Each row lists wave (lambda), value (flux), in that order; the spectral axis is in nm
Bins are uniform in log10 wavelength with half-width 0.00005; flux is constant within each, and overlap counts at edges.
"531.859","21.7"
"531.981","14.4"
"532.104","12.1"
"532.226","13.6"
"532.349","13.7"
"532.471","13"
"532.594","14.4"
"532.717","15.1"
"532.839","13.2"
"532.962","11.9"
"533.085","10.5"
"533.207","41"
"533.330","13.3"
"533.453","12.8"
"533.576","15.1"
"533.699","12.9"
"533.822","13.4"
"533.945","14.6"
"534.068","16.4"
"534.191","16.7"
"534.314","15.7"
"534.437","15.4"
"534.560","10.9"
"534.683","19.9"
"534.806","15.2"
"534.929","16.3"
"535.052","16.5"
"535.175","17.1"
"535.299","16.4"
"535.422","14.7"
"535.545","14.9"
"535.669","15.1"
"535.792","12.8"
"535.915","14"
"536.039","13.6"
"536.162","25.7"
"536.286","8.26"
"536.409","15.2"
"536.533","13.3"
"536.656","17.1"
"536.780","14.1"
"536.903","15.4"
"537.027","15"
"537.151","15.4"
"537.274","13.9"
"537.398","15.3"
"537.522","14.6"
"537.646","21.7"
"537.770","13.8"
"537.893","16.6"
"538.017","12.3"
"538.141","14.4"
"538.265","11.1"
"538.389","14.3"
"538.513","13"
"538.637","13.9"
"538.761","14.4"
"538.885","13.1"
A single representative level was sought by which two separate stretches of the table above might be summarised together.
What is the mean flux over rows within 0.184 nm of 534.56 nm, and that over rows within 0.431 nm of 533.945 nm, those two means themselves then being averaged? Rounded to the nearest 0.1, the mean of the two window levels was 15.2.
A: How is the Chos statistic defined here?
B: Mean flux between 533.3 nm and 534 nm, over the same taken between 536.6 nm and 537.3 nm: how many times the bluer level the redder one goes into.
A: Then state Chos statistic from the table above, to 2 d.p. 0.90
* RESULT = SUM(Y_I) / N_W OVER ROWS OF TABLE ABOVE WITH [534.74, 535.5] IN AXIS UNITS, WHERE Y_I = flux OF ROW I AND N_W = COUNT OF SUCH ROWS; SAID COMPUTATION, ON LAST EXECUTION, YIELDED 16.0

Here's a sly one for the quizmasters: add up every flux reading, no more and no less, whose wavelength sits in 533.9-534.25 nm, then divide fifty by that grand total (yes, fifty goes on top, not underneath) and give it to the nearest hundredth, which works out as 1.05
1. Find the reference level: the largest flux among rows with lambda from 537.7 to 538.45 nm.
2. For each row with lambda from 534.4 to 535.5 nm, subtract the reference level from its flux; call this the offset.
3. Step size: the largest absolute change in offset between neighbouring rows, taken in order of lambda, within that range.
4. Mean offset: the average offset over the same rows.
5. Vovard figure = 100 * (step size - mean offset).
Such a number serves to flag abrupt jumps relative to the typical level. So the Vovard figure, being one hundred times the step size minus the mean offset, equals 978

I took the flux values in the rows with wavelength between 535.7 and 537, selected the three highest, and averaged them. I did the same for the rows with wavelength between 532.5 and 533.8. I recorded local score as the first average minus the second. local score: -4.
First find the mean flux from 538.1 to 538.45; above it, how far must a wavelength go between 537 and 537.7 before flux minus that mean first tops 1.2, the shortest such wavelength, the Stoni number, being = 537.027 nm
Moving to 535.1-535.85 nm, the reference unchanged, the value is 535.175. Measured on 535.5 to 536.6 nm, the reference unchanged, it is 535.545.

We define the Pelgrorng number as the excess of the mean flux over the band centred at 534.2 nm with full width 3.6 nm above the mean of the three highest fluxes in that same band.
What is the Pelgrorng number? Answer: -11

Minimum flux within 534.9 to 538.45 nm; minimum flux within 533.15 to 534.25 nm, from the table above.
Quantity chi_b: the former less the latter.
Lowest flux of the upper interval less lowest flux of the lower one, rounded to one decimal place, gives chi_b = -4.5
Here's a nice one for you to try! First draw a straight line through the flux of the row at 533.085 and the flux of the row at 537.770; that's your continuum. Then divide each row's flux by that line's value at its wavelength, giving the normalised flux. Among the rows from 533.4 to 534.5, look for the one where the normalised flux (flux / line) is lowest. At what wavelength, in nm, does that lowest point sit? 533.699 nm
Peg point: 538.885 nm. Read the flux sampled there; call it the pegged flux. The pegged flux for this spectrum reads 13.1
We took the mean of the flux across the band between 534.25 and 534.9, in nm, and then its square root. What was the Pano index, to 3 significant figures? 3.93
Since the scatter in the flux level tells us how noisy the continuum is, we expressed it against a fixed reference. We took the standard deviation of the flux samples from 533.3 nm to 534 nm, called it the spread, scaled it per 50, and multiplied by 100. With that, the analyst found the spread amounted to 2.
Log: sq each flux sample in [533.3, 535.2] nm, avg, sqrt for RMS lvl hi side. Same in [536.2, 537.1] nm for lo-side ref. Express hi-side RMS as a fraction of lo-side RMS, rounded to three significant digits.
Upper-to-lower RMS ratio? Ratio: 1.07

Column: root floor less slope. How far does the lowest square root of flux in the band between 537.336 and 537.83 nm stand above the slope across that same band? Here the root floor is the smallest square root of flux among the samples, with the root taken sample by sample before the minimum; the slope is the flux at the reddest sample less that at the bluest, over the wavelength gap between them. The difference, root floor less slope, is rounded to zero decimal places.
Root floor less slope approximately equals 8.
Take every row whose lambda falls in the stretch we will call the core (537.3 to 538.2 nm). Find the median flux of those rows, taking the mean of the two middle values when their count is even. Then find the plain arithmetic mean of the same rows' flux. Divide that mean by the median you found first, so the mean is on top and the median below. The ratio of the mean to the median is 1.06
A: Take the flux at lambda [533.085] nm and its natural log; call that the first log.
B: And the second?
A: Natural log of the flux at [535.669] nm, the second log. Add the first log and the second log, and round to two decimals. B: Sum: 5.07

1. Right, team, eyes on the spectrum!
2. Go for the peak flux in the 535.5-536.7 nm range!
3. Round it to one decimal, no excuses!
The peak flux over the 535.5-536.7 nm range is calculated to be 25.7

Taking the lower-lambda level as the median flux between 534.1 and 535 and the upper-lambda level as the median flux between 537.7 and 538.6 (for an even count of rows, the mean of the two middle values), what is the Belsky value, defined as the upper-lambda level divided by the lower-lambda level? 0.88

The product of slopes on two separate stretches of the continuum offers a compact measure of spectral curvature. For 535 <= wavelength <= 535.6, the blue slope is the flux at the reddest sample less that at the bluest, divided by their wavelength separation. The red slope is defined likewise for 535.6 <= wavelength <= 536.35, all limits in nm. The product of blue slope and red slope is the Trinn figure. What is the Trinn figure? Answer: 36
